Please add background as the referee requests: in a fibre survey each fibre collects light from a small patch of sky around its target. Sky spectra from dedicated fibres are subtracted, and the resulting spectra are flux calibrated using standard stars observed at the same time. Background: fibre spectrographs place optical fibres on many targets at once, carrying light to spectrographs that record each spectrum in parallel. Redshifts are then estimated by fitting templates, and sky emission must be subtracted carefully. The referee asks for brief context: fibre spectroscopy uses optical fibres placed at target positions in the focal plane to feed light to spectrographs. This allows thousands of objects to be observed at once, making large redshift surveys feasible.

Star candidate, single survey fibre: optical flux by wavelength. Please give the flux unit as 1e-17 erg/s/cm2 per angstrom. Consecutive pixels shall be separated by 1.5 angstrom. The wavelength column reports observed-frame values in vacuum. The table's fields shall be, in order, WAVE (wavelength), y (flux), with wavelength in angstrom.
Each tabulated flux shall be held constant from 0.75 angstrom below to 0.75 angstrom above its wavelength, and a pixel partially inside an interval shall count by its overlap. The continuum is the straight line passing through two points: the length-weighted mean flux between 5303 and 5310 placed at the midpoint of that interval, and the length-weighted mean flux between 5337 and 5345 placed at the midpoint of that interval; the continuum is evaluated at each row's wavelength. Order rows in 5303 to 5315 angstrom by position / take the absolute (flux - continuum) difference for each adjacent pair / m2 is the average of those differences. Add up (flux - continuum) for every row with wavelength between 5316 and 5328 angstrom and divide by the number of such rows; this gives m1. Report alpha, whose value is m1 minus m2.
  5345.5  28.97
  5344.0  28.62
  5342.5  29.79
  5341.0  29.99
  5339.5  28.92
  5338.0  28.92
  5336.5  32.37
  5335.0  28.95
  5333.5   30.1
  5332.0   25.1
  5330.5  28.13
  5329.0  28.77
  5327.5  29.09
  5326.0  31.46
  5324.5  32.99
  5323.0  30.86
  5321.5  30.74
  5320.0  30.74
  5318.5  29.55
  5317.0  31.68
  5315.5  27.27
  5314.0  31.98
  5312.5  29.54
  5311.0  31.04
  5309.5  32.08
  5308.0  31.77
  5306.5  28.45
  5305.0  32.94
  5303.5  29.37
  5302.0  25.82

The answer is -1.7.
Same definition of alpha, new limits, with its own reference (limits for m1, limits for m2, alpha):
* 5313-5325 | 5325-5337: -1.9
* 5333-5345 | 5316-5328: -1.1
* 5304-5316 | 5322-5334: -2.2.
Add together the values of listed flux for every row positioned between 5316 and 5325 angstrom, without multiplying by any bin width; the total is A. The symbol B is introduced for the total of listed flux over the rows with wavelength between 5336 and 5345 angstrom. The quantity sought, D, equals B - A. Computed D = -8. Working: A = 187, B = 179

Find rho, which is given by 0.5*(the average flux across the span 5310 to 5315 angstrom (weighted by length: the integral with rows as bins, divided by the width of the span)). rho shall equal 15.4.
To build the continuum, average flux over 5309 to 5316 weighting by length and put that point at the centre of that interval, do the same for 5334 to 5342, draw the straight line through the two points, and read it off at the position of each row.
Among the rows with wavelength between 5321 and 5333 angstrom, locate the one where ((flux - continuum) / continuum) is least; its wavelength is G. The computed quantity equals 5332.0 angstrom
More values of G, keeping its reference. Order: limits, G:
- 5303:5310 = 5306.5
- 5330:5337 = 5332.0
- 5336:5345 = 5344.0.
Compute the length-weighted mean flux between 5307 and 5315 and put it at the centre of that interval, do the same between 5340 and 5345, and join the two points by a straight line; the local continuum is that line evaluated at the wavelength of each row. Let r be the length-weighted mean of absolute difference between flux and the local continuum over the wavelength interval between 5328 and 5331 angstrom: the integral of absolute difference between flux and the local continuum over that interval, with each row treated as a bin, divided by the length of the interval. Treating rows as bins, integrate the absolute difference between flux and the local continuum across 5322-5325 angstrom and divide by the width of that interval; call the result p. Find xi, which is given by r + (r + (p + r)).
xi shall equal 6.0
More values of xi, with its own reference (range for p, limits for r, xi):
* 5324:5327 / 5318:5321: 3.5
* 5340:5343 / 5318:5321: 2.1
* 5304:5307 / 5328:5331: 6.8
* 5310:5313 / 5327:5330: 4.6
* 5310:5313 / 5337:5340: 3.3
